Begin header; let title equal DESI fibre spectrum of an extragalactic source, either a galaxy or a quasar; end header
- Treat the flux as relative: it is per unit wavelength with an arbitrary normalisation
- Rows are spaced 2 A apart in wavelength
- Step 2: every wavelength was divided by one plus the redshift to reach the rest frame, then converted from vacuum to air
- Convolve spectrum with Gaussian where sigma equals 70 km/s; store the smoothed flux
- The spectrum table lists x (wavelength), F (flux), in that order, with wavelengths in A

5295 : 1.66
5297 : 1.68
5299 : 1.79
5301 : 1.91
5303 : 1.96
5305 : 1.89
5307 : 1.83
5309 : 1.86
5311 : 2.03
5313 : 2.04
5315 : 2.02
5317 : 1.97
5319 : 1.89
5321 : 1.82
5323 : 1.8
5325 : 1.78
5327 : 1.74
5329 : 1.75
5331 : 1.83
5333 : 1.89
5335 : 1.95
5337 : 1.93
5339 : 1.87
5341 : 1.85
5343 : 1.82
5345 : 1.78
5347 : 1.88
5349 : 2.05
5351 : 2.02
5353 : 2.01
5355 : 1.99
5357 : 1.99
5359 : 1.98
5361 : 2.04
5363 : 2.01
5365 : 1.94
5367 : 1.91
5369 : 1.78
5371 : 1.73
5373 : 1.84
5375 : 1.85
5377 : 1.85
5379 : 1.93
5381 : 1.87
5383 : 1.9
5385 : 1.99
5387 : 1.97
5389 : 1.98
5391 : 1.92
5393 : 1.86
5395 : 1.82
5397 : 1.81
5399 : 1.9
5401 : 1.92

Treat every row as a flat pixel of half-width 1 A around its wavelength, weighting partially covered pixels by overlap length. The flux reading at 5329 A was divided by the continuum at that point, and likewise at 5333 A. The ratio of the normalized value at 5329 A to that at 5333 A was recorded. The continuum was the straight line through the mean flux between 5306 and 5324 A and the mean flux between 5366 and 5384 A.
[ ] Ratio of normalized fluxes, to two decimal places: 0.92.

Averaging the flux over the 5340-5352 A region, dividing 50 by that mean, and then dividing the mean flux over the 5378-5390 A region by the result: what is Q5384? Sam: 0.074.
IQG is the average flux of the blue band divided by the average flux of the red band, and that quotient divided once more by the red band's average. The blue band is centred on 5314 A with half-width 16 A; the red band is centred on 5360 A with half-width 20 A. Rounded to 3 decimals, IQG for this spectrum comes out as 0.514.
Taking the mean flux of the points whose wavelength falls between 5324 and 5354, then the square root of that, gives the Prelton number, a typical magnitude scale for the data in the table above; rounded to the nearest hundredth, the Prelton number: 1.37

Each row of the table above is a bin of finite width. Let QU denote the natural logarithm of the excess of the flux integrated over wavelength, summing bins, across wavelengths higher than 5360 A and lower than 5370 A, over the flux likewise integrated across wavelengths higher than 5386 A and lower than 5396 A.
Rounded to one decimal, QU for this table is -1.3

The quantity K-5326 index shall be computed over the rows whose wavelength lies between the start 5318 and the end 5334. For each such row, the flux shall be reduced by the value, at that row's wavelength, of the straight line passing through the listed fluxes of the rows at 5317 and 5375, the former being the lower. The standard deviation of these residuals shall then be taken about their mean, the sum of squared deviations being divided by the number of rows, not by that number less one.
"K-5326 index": 0.053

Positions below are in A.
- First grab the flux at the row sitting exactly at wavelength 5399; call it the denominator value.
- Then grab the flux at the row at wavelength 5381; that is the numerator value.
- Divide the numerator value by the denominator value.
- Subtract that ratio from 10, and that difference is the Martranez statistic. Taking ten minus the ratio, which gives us 9.02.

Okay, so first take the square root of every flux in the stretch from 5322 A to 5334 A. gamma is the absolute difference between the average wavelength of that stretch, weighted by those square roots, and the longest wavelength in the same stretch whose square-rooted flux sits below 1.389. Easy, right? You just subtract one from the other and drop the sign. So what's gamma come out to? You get 5.0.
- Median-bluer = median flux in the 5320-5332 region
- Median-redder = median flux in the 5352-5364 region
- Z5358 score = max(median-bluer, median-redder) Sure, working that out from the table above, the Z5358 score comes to 2.00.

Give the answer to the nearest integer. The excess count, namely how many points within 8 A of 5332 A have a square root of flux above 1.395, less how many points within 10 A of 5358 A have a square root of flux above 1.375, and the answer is -9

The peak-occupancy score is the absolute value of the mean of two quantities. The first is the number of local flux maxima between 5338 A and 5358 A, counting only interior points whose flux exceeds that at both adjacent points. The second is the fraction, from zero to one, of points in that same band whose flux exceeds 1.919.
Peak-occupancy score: 0.75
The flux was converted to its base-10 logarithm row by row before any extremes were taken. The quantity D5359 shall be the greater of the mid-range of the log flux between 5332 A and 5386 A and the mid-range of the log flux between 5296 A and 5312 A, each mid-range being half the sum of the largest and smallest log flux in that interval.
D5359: 0.275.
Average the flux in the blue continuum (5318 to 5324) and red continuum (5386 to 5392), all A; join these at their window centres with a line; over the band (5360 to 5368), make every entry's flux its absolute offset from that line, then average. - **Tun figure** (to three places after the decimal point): 0.066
